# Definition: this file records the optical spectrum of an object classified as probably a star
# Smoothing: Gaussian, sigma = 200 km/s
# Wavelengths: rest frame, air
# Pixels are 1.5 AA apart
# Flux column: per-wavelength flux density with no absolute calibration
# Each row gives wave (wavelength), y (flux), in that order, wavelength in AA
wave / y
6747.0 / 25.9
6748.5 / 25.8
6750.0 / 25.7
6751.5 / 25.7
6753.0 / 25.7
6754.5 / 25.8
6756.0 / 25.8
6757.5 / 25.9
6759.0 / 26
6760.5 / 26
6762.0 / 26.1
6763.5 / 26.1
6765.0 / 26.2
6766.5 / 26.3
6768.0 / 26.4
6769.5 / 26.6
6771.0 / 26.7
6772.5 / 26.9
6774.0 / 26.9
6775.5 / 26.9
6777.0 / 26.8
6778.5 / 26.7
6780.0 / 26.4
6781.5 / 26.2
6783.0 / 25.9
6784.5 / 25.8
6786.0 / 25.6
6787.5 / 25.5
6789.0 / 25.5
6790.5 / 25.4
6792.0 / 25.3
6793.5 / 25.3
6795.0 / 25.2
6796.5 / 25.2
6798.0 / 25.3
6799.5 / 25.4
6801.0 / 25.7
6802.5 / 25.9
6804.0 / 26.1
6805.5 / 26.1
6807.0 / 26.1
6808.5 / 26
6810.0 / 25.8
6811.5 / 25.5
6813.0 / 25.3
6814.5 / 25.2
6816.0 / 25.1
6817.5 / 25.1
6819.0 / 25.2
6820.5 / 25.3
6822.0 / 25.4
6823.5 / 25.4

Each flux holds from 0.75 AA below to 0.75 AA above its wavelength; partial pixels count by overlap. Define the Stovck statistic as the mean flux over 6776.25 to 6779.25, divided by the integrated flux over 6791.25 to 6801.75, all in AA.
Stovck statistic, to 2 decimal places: 0.10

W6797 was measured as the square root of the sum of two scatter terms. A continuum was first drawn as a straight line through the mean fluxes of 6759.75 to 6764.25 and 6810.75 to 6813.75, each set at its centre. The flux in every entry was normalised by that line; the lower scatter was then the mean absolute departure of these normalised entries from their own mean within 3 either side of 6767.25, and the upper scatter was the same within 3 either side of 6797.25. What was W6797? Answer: 0.10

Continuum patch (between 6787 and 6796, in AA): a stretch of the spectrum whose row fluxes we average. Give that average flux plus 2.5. 27.9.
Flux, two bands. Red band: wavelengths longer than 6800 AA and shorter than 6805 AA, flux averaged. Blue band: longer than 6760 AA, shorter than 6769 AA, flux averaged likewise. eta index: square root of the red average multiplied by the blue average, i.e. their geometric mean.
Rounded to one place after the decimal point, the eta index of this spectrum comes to 26.0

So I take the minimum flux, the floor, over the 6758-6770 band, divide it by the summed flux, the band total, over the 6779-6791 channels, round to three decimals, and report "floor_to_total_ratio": 0.126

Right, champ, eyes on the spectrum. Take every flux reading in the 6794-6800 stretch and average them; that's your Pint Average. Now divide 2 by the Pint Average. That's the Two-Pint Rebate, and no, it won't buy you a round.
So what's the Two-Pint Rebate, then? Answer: 0.0791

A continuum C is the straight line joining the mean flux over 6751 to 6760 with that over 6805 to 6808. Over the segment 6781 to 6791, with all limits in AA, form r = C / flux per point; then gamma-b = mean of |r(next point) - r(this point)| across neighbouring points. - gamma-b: 0.0055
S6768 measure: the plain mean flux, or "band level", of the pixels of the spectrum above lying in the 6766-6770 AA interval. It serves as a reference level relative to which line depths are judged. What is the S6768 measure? 26.4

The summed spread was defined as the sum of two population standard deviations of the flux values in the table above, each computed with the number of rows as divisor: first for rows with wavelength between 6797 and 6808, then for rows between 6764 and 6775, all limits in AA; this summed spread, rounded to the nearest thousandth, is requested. 0.577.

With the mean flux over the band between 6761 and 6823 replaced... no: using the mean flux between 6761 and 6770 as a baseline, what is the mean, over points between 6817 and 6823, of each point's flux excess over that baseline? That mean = -1.0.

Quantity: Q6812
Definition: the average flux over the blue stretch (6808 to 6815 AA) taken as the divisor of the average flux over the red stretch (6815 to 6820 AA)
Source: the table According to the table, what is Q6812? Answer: 0.98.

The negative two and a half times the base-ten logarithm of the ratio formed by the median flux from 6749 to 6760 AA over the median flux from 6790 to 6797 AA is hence -0.021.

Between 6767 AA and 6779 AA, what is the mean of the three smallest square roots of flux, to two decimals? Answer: 5.15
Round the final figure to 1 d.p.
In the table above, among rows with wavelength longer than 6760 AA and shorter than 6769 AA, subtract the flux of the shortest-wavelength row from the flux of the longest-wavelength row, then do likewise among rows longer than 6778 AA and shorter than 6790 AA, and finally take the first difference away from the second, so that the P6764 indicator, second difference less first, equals -1.6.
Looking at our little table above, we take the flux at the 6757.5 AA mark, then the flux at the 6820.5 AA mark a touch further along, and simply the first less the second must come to 0.6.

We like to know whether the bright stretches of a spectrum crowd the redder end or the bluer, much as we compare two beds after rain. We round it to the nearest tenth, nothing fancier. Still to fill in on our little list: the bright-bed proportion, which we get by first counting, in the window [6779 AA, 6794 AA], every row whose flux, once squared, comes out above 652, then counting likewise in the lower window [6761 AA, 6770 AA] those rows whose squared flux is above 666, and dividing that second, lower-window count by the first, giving 1.2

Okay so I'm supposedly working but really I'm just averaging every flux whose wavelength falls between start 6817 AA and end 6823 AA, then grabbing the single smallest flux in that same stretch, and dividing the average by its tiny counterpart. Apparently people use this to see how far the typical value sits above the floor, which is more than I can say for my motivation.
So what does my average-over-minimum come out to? 1.006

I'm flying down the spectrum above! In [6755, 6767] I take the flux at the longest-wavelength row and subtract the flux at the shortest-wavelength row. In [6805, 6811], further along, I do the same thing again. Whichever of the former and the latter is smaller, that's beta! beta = -0.30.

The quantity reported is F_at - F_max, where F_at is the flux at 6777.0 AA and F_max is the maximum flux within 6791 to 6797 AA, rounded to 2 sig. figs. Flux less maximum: 1.5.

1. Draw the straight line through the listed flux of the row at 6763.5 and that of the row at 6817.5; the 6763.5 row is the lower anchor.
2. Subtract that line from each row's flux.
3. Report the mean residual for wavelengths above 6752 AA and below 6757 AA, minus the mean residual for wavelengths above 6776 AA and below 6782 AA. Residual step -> -1.2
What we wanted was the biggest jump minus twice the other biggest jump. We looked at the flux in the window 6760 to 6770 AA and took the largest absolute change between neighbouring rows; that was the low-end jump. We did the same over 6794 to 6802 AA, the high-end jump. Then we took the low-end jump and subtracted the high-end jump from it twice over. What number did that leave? -0.4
